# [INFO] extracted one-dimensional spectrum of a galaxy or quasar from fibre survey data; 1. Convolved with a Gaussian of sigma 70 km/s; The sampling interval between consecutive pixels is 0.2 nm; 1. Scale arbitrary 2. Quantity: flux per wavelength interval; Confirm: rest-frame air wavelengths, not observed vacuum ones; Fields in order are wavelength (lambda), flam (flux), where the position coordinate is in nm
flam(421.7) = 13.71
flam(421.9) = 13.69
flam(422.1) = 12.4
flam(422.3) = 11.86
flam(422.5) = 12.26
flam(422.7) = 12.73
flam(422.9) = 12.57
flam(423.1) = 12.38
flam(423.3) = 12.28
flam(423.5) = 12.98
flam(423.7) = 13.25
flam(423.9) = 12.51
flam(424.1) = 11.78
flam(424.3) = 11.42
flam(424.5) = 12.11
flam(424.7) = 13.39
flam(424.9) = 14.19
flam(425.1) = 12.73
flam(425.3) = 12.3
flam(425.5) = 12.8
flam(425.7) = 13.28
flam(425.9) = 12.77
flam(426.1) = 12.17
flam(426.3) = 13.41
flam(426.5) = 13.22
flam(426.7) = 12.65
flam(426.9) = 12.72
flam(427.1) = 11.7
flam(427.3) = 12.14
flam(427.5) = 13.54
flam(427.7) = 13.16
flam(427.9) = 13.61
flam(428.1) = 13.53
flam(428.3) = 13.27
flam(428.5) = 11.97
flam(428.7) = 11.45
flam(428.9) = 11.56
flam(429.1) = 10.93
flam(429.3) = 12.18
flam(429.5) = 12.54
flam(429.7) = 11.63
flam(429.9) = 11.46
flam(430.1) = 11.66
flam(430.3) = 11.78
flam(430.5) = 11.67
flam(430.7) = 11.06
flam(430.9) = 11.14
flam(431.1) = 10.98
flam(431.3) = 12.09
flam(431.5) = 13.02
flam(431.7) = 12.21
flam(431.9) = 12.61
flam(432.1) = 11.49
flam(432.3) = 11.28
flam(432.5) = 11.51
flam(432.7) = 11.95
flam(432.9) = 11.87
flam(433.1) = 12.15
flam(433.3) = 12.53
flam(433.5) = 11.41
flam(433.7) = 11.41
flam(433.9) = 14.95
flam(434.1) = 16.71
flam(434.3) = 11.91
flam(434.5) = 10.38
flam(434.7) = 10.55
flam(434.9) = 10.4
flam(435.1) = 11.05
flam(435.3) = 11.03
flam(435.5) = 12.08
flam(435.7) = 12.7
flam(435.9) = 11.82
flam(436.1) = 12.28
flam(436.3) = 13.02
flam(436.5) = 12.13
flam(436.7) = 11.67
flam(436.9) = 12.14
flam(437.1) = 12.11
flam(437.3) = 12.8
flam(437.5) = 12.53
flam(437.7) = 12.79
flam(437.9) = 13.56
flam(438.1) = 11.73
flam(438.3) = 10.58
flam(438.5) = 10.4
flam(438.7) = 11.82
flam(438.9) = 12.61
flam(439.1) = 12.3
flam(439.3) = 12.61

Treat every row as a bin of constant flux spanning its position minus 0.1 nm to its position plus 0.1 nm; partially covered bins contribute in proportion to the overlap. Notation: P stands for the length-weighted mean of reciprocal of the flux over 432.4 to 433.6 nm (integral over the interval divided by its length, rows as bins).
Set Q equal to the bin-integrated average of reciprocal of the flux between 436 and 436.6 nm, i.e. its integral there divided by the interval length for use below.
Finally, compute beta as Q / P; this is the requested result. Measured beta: 0.95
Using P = 0.084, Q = 0.0802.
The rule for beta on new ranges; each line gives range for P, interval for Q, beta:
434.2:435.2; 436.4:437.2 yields 0.90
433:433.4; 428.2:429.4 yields 1.04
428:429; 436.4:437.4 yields 1.01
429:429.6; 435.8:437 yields 0.97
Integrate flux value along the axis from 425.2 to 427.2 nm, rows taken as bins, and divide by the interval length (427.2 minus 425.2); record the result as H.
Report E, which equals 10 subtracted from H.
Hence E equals 2.70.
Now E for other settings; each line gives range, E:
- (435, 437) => 1.99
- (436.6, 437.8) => 2.34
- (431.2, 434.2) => 2.48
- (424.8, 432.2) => 2.34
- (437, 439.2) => 2.11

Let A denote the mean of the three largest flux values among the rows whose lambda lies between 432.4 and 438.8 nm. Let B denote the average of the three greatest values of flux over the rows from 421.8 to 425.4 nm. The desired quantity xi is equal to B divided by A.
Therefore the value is 0.91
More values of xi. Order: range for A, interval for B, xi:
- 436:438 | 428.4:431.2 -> 0.93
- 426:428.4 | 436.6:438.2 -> 0.96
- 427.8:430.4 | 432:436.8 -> 1.11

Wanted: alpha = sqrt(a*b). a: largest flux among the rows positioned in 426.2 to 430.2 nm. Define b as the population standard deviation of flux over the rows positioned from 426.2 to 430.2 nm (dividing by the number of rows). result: 3.4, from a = 13.61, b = 0.83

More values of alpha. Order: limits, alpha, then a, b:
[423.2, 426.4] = 3.1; 14.19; 0.68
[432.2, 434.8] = 5.3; 16.71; 1.68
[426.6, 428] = 3.0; 13.61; 0.66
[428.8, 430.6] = 2.3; 12.54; 0.42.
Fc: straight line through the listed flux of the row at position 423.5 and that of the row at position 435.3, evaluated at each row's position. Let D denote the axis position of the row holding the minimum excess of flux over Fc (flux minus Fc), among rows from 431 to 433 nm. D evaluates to 431.1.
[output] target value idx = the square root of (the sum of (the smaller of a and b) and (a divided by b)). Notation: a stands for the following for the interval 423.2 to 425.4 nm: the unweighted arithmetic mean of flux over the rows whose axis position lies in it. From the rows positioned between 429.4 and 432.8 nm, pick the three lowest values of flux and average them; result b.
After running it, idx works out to 3.49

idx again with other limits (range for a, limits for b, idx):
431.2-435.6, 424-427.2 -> 3.56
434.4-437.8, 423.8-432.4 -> 3.47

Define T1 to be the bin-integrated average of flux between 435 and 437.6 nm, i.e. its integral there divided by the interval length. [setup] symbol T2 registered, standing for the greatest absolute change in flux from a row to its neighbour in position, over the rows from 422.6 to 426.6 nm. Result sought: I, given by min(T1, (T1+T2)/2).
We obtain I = 6.78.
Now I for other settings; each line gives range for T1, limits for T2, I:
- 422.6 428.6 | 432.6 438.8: 8.78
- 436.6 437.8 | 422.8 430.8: 6.90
